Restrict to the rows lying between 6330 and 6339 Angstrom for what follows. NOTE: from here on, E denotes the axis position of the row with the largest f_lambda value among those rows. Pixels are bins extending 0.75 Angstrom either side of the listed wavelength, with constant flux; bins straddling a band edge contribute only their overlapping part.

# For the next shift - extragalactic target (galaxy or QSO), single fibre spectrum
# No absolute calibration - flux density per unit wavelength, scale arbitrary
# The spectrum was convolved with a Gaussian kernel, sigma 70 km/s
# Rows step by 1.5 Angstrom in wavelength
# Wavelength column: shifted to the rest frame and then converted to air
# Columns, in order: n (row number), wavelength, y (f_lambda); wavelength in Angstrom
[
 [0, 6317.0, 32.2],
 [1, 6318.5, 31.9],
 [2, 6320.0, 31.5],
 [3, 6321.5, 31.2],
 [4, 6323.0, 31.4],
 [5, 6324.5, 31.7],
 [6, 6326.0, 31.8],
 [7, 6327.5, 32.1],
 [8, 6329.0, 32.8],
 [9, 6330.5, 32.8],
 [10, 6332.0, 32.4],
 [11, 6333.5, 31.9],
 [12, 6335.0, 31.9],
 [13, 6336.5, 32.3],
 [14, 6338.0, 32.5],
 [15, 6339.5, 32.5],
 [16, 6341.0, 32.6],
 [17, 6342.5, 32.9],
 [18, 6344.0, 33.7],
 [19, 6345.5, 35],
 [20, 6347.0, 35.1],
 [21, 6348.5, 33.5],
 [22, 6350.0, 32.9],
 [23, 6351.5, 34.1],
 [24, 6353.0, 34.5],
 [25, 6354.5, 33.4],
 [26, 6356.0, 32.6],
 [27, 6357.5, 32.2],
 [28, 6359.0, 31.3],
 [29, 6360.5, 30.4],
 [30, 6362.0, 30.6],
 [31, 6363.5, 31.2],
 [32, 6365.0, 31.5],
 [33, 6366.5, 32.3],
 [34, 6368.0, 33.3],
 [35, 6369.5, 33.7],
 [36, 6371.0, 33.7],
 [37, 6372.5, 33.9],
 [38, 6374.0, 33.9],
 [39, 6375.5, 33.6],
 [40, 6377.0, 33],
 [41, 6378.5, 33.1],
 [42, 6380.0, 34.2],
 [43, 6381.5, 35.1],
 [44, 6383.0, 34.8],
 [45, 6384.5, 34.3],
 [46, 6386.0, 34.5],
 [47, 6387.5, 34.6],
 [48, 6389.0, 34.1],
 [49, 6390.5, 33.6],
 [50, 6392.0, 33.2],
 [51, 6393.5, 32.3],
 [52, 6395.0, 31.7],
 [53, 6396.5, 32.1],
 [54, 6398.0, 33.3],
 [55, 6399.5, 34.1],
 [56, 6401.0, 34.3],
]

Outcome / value 6330.5 Angstrom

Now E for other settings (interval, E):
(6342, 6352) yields 6347.0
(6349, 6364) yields 6353.0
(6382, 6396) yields 6383.0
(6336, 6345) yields 6344.0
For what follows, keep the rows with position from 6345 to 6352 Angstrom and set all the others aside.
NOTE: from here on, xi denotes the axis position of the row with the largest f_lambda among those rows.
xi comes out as 6347.0 Angstrom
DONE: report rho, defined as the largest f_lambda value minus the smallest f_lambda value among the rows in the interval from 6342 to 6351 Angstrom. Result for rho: 2.2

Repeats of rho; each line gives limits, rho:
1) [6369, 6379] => 0.9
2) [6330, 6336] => 0.9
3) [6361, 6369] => 2.7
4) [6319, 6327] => 0.6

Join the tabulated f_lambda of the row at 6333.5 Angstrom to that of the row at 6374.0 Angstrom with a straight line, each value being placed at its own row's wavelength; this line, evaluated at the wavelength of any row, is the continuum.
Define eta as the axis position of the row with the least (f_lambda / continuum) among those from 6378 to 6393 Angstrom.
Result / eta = 6392.0 Angstrom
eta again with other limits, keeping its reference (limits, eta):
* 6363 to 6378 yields 6363.5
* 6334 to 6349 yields 6335.0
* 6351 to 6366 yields 6360.5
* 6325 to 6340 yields 6335.0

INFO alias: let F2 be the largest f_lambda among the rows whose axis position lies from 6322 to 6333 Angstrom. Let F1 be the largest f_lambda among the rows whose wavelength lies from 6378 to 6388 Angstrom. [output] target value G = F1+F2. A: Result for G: 67.9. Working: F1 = 35.1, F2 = 32.8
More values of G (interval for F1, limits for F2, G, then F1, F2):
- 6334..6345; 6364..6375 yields 67.6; 33.7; 33.9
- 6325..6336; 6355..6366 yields 65.4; 32.8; 32.6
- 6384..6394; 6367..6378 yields 68.5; 34.6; 33.9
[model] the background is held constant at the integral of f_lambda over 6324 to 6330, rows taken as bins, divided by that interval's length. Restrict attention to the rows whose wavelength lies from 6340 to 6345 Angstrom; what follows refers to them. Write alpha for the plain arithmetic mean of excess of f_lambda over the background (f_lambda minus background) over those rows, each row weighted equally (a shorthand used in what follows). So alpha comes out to 0.9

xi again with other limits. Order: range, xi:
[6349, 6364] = 6353.0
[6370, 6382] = 6381.5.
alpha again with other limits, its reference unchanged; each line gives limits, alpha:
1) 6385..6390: 2.3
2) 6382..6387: 2.4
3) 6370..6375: 1.7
